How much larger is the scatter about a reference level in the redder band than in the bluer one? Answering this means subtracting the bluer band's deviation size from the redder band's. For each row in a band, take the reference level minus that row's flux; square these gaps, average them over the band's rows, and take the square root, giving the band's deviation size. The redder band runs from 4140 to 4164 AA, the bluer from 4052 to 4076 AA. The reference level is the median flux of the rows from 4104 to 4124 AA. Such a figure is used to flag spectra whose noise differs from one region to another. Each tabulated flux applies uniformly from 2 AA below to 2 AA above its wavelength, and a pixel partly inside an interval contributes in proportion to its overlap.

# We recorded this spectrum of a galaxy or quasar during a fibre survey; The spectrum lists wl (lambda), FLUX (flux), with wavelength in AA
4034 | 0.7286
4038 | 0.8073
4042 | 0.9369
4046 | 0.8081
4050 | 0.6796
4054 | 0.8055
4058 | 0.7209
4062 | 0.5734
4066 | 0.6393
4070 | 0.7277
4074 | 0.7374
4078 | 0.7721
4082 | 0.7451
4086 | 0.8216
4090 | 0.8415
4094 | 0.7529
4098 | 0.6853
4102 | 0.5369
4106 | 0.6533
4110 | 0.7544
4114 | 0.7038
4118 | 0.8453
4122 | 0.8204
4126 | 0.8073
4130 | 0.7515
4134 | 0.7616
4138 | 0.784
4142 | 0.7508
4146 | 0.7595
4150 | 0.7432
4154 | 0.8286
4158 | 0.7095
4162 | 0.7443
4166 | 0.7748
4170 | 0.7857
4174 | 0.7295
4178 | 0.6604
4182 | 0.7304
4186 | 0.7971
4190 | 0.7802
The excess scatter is -0.056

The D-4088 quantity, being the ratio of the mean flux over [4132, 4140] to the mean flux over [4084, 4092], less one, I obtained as -0.071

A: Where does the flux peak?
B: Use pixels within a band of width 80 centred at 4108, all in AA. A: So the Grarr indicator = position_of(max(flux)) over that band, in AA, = 4118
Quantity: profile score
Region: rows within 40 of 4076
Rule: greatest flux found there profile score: 0.9369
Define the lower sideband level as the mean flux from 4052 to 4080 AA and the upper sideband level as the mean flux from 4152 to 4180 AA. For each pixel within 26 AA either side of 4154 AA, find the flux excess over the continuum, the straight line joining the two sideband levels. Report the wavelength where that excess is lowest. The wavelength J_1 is 4178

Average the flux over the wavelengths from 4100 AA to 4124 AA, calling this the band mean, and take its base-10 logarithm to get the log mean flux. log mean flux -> -0.143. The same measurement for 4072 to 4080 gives -0.122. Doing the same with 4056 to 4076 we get -0.168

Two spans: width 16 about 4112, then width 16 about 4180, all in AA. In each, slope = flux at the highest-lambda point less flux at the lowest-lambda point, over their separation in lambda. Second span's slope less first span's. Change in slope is -0.0104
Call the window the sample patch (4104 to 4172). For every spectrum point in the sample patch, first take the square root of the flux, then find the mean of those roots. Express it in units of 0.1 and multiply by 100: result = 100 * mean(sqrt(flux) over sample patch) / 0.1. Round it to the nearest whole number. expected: 873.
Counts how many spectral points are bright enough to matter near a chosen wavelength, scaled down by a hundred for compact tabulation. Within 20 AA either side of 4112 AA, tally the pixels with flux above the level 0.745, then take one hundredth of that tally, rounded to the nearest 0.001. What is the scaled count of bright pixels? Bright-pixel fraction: 0.060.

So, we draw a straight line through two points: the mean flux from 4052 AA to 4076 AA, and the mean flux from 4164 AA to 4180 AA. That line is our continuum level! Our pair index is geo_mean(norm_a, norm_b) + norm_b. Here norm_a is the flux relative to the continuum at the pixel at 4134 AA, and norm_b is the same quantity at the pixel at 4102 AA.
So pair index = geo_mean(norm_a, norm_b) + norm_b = 1.64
